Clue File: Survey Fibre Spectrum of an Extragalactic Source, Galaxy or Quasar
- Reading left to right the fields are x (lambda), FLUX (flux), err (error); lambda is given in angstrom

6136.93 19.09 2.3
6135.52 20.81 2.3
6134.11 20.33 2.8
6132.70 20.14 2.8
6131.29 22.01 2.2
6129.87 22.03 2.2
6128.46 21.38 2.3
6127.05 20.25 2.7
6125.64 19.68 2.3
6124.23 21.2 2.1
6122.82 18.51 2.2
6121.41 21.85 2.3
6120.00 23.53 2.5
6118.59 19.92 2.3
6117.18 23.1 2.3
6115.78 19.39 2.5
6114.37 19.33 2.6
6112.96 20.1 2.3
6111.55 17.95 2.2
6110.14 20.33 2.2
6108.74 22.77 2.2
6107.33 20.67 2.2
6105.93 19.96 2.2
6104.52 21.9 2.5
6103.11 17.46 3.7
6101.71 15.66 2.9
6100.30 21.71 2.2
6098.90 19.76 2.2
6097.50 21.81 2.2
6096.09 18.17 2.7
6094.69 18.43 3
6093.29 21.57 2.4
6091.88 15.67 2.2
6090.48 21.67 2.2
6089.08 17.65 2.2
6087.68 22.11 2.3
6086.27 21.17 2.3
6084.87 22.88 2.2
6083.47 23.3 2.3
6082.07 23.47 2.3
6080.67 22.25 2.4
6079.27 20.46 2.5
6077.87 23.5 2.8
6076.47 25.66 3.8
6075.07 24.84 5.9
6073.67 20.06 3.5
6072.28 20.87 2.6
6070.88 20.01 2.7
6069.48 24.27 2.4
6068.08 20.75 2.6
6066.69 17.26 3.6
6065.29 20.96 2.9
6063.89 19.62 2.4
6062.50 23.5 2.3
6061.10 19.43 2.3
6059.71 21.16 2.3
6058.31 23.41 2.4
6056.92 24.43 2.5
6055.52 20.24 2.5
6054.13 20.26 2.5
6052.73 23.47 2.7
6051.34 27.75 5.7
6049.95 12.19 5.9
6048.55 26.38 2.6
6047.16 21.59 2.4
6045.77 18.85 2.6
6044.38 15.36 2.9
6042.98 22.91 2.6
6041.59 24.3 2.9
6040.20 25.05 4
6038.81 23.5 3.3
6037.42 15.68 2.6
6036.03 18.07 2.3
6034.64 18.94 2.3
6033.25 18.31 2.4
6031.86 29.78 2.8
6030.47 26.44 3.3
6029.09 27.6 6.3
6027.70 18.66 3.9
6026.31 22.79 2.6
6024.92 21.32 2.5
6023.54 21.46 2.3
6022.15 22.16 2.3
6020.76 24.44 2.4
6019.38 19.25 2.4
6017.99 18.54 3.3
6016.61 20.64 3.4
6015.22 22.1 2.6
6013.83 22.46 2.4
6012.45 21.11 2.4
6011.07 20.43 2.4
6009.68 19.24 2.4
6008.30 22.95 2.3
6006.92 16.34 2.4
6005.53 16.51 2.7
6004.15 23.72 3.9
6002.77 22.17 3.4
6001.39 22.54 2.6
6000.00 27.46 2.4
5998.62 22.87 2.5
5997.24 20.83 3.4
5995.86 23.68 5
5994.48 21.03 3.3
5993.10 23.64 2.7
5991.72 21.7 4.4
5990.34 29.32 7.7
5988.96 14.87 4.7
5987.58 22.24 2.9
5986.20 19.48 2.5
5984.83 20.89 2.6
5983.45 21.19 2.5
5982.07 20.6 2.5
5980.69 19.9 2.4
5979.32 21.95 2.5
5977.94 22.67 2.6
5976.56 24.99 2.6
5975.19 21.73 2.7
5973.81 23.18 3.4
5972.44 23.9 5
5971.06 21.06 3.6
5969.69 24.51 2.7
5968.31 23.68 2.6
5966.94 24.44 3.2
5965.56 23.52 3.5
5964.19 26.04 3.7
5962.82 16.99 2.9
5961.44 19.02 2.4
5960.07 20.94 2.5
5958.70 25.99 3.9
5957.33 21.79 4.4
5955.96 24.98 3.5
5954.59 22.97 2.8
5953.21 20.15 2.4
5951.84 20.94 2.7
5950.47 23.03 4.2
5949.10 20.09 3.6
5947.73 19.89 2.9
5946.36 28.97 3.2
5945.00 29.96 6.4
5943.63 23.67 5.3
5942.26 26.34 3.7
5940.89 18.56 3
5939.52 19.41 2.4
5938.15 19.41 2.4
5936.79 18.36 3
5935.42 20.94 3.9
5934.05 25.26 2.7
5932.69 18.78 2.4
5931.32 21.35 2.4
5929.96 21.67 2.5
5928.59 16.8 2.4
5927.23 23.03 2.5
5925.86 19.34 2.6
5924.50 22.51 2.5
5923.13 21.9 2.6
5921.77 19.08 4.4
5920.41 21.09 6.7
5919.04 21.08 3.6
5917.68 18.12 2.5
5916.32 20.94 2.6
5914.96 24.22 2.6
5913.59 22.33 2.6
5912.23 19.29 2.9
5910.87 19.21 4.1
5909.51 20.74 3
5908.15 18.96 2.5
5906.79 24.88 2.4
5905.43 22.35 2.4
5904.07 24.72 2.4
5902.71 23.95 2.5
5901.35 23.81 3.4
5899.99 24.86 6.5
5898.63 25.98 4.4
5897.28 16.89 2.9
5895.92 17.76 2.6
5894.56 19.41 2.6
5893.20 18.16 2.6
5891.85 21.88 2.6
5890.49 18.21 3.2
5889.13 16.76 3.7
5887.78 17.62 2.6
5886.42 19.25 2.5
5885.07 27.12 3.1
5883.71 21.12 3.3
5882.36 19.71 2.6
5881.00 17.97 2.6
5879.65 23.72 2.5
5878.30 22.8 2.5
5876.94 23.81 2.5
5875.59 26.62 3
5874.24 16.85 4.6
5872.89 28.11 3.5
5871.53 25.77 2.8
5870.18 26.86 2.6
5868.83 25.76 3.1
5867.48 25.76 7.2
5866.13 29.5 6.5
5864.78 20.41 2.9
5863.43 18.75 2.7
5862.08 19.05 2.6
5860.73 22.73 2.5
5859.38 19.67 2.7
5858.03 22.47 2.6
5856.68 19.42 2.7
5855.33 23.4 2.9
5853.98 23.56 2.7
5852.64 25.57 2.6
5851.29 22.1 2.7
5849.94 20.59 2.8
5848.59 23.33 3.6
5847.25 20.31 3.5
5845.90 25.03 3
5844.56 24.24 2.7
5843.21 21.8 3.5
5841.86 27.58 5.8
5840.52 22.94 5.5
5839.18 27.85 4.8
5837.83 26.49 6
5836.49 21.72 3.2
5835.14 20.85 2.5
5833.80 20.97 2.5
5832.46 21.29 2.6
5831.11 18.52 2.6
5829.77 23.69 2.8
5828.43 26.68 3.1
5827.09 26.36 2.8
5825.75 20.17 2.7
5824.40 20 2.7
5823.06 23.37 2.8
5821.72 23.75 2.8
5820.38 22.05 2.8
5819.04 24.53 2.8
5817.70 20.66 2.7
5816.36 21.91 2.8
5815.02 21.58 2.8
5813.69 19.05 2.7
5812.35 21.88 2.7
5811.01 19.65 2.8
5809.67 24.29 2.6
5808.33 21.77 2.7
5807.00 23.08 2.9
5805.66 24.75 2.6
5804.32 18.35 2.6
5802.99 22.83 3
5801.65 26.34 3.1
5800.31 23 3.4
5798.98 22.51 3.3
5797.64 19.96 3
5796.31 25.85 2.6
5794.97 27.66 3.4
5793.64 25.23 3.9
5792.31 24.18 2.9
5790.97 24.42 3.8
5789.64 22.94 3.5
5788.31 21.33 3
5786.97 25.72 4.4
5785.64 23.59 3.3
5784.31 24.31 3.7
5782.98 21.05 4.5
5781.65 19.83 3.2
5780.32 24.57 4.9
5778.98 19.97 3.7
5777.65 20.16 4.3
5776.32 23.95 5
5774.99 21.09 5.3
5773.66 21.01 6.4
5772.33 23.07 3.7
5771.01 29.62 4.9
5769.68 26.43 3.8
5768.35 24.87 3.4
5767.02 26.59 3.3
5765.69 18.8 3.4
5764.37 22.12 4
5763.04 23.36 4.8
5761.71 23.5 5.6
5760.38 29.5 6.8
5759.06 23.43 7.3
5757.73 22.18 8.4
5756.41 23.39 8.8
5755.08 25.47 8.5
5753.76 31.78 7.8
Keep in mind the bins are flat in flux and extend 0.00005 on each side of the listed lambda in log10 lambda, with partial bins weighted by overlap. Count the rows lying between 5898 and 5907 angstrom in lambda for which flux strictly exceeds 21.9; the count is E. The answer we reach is 7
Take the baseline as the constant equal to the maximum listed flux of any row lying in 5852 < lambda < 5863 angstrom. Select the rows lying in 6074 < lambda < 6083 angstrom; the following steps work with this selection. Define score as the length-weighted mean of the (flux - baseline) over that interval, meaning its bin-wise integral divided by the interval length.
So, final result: -2.3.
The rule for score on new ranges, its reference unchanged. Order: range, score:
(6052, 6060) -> -3.3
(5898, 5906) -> -1.3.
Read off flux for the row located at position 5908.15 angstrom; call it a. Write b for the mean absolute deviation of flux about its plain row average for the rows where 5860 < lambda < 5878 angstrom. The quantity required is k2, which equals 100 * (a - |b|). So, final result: 1566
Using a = 18.96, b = 3.3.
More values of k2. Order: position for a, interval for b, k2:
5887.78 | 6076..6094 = 1582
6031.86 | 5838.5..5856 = 2798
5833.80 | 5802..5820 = 1941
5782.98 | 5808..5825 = 1973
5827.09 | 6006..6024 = 2472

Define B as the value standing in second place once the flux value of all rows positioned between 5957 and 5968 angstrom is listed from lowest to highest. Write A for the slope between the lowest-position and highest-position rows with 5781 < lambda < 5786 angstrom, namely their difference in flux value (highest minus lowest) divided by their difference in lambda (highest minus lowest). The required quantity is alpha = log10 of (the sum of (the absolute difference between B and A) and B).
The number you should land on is 1.57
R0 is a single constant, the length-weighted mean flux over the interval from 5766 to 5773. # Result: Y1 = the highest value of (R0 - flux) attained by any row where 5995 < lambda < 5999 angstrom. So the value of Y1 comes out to 5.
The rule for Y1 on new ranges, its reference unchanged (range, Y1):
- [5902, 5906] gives 3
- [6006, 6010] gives 9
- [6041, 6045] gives 10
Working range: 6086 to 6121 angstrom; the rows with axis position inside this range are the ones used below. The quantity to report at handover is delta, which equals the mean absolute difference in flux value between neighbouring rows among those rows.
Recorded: 2.8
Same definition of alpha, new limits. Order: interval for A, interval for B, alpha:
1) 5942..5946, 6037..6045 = 1.48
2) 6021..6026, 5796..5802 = 1.66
